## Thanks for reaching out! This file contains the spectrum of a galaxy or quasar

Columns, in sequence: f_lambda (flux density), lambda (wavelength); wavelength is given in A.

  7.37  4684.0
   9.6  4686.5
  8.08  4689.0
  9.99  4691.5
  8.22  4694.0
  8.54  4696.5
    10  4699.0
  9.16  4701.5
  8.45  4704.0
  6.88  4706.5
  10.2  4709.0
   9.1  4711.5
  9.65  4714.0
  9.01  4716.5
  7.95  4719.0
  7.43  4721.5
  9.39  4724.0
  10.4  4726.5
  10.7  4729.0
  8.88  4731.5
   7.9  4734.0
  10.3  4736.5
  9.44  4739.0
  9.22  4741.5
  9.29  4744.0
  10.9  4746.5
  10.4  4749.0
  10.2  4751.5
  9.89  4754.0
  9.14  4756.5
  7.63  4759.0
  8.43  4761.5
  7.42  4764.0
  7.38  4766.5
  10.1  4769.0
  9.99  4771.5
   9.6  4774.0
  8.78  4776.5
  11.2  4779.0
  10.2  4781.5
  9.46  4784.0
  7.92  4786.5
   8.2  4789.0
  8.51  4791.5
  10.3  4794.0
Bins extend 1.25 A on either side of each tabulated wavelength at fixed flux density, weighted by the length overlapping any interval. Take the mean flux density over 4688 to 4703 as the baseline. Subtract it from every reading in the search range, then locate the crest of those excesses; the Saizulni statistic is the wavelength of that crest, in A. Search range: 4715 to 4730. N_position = 4729.0 A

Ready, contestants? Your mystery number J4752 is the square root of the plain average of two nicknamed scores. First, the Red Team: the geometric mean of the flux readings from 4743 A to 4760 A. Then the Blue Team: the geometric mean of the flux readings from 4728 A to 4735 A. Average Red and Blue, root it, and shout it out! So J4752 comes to 3.06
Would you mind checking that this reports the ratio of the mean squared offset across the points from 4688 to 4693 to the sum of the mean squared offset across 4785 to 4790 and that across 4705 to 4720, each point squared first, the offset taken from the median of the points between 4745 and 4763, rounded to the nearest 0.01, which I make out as 0.29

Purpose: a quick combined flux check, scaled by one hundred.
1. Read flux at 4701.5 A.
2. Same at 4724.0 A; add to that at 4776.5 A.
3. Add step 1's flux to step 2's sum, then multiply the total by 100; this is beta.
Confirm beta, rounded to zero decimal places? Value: 2733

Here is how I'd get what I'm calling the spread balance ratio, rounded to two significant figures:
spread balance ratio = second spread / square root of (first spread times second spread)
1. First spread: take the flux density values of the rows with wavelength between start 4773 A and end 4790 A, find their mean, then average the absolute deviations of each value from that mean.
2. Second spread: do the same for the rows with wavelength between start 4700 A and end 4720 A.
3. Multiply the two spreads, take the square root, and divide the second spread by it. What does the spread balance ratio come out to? 0.94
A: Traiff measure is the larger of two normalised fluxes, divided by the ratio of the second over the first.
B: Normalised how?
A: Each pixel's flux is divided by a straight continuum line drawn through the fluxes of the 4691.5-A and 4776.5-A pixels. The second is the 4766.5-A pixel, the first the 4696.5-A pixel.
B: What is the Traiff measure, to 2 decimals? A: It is 0.90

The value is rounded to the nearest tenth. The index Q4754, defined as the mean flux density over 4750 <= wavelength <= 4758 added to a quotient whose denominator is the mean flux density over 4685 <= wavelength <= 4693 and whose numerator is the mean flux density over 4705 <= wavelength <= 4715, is 10.7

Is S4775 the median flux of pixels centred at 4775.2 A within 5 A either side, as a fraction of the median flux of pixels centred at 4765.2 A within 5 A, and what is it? 1.24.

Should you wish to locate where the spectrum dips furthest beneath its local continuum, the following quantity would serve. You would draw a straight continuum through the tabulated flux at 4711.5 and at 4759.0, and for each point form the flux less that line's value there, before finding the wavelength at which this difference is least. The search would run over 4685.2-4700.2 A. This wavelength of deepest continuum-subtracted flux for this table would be 4689.0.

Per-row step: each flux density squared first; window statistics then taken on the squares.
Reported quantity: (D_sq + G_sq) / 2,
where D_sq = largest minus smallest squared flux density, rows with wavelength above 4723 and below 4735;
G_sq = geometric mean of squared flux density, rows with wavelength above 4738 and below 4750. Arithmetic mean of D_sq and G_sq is 74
